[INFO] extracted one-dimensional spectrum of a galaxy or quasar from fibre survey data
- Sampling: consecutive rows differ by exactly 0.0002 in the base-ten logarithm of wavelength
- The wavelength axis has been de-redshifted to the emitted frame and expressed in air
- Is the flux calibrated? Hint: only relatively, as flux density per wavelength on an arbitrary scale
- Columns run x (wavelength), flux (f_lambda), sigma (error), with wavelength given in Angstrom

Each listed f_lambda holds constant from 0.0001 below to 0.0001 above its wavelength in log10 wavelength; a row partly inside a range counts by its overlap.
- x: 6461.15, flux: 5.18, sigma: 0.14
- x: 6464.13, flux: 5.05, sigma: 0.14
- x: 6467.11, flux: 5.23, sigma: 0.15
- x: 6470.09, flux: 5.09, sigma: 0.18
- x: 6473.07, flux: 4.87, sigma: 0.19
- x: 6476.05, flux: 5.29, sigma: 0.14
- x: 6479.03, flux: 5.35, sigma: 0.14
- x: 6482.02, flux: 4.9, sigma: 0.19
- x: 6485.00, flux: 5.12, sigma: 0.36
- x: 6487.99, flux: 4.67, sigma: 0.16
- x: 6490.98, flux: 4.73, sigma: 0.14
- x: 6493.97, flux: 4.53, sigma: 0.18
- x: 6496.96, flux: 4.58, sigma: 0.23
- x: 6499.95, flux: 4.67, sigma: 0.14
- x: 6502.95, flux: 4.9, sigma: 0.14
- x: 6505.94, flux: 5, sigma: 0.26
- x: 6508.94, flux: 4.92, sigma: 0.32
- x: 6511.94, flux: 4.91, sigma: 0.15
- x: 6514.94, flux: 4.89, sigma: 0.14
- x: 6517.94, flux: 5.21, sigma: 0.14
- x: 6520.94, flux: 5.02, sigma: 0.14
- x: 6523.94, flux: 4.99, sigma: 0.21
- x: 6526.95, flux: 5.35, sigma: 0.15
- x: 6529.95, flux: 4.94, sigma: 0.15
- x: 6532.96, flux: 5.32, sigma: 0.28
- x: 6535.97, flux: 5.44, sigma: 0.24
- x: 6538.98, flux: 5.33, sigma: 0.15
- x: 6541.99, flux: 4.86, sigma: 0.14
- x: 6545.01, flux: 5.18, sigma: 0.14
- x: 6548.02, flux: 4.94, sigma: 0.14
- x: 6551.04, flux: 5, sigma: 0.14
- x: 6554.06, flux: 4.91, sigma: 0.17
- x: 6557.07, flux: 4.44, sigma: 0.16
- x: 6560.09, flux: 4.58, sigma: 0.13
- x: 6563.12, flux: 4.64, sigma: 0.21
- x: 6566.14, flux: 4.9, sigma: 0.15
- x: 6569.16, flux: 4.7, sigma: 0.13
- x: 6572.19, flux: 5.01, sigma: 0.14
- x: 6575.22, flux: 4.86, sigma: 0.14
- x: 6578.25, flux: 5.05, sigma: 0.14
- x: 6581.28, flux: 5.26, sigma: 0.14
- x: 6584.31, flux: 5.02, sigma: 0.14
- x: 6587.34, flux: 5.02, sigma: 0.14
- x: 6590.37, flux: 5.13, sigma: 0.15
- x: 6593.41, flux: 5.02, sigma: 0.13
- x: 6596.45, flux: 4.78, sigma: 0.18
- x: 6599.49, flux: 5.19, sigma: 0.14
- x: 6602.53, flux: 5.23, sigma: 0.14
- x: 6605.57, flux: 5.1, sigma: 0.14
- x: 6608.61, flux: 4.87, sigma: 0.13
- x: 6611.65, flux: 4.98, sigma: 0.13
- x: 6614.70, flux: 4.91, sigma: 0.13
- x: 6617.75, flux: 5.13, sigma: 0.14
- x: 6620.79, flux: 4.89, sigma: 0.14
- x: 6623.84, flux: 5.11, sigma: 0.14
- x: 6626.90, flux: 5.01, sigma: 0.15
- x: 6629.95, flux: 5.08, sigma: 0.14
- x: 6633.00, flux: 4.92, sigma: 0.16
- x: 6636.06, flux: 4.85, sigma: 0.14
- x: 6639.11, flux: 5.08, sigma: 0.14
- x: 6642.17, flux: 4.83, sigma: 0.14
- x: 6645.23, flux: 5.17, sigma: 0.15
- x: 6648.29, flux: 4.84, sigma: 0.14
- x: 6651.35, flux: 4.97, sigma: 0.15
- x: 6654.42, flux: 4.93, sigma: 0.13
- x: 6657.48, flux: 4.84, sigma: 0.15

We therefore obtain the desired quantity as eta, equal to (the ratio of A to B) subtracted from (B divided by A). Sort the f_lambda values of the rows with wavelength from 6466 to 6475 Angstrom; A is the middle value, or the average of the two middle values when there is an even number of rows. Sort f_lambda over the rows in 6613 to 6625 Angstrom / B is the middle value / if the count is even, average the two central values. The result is -0.03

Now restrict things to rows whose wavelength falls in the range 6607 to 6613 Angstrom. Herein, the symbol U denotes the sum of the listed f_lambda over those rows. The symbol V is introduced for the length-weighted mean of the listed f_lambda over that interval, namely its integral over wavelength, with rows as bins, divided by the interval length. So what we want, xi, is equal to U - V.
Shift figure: 4.9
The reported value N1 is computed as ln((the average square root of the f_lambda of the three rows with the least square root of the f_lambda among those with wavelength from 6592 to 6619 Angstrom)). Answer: 0.790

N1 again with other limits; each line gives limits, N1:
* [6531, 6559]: 0.777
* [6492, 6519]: 0.762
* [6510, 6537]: 0.796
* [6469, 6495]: 0.768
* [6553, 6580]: 0.758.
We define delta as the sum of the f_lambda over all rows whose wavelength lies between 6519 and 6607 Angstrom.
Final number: 145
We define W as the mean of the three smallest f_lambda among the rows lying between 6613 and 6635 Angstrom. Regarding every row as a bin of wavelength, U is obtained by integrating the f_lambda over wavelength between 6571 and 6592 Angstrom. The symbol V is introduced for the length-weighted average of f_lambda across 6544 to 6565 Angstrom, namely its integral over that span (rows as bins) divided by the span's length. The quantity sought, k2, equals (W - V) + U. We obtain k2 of 106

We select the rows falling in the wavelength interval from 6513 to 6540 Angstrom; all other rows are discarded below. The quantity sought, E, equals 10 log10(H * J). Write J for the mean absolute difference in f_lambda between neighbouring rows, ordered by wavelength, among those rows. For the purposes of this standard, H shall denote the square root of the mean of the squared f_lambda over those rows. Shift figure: 0.9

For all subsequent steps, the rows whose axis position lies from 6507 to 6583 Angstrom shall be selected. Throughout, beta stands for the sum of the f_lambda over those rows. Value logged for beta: 125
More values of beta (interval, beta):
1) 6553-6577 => 38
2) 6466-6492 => 45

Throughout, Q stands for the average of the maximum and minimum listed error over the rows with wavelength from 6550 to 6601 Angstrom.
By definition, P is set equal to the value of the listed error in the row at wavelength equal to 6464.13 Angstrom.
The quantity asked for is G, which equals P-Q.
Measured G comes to -0.03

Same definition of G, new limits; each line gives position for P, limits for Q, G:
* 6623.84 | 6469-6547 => -0.11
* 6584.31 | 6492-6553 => -0.09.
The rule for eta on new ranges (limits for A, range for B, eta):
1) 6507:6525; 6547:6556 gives -0.01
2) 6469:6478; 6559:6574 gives -0.16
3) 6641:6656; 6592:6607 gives 0.07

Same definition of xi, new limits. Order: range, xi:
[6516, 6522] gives 5.1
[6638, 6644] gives 5.0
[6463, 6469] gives 5.1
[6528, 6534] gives 5.1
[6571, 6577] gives 4.9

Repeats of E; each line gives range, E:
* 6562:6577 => 0.5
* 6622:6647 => -0.6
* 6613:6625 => 0.6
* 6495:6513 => -3.1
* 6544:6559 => 0.2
